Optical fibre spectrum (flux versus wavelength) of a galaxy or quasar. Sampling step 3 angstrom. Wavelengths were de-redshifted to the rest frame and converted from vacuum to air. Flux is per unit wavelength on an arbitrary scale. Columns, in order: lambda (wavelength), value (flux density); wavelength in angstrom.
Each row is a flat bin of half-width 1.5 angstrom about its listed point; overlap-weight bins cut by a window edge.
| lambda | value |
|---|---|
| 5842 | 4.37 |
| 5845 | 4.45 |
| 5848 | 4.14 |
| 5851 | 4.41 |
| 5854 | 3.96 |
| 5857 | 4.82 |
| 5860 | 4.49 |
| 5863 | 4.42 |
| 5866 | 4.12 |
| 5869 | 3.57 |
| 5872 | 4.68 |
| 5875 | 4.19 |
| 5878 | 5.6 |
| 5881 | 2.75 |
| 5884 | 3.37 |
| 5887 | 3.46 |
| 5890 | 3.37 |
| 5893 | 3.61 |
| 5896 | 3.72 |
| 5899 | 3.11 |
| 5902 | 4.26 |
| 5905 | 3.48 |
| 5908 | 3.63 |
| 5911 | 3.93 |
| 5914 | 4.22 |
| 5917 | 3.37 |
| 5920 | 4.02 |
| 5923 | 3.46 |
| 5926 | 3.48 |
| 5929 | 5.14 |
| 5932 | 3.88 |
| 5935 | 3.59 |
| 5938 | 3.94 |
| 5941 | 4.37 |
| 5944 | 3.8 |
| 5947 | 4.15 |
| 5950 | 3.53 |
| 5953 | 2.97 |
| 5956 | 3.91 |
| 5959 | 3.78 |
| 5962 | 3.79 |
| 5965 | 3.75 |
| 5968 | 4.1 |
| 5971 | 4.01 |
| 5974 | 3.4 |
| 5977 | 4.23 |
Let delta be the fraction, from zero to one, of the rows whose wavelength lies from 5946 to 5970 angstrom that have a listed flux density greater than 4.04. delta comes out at 0.25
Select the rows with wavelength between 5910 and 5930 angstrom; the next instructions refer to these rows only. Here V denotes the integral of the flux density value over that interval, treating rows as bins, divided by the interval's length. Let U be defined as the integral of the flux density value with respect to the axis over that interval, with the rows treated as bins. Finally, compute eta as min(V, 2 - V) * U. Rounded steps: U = 78.3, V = 3.92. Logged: -150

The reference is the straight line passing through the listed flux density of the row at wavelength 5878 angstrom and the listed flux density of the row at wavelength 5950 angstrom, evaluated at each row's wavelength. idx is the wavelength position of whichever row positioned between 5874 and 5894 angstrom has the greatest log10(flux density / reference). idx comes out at 5878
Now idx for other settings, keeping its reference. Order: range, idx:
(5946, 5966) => 5965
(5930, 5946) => 5941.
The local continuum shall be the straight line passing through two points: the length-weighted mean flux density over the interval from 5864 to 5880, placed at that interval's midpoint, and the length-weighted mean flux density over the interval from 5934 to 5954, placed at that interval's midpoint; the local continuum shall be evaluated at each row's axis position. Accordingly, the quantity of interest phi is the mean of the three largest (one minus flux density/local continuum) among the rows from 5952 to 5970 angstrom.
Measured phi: 0.04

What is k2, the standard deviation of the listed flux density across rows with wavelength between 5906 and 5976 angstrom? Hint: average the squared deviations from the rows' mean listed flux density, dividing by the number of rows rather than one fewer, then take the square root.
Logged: 0.42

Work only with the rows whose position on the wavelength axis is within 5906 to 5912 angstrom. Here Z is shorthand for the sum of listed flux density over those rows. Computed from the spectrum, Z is 7.6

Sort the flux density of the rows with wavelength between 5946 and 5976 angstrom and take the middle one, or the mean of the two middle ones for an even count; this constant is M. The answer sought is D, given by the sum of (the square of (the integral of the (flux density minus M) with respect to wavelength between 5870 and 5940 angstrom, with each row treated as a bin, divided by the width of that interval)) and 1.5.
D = 1.50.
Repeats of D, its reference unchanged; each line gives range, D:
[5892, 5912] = 1.51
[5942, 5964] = 1.50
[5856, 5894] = 1.56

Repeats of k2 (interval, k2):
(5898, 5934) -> 0.52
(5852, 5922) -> 0.62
